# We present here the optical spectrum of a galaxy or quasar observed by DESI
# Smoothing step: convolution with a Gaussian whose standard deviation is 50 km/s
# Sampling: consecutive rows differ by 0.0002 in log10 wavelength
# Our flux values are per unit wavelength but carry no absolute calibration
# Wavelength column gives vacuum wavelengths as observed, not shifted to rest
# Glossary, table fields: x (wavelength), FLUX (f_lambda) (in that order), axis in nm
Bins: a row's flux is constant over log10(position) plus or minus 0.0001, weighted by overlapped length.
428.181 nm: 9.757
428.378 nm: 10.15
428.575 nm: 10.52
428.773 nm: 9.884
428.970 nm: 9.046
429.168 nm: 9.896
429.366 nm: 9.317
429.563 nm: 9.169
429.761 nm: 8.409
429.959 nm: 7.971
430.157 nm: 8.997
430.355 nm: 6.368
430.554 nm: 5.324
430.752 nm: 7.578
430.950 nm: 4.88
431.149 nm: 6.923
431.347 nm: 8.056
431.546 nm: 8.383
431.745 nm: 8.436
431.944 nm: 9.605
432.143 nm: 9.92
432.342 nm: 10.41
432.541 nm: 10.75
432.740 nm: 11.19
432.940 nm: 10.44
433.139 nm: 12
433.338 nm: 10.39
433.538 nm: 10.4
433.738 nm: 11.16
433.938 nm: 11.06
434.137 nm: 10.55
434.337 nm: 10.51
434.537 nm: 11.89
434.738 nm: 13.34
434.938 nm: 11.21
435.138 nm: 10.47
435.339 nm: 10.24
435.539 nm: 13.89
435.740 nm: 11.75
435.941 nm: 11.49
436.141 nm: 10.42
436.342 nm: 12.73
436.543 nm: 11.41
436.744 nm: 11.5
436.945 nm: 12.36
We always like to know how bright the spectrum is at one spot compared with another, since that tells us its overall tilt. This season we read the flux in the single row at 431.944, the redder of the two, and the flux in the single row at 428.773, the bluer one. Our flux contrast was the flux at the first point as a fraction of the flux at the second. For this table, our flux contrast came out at 0.97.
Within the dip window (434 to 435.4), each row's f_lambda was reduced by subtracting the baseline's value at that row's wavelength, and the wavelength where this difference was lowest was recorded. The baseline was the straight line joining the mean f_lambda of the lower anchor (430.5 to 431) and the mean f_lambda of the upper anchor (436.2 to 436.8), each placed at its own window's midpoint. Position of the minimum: 435.339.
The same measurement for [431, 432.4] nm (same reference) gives 431.149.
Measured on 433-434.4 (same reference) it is 434.337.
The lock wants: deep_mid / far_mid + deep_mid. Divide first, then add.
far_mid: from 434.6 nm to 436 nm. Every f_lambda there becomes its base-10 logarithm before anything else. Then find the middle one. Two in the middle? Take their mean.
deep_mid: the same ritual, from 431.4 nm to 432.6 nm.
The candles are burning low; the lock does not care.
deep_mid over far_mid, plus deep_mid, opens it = 1.92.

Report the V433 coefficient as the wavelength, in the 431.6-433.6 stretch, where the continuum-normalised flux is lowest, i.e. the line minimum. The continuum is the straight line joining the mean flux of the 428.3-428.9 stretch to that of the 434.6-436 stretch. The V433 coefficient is 431.745 nm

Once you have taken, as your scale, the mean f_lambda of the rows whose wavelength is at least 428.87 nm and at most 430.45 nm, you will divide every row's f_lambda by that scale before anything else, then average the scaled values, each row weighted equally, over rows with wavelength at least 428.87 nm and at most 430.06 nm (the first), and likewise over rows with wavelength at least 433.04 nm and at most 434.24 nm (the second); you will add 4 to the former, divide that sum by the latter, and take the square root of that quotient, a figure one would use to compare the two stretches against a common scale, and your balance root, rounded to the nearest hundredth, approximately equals 2.00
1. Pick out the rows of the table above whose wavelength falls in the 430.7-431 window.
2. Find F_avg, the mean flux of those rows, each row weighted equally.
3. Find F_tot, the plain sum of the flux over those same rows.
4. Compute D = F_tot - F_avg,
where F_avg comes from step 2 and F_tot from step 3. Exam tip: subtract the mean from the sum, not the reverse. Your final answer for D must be 6.2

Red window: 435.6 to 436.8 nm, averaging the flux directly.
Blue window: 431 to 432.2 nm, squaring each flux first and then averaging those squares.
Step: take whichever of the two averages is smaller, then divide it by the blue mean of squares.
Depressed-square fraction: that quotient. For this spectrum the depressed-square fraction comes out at 0.16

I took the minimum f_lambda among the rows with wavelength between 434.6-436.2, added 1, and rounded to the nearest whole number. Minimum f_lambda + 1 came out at 11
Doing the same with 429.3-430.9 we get 6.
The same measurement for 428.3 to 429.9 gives 9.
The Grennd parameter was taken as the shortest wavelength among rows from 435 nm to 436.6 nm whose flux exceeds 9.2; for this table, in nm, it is 435.138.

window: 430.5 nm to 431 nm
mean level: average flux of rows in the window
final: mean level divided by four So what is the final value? 1.5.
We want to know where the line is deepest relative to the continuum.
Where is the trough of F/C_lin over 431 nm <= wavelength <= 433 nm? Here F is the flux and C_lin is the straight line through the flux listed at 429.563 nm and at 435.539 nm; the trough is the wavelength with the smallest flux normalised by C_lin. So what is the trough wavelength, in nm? 431.149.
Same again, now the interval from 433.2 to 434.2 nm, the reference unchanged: 434.137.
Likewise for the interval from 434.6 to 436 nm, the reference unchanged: 435.339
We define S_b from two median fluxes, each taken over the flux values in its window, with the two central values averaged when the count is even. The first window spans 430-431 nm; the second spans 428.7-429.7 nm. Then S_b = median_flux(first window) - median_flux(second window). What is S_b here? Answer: -2.9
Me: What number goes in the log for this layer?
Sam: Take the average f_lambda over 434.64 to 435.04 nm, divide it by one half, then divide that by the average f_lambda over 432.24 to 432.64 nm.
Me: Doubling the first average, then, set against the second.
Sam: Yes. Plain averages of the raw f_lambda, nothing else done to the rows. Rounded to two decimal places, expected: 2.32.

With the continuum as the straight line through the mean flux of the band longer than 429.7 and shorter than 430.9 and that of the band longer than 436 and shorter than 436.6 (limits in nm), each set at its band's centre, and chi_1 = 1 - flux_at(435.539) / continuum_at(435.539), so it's -0.26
